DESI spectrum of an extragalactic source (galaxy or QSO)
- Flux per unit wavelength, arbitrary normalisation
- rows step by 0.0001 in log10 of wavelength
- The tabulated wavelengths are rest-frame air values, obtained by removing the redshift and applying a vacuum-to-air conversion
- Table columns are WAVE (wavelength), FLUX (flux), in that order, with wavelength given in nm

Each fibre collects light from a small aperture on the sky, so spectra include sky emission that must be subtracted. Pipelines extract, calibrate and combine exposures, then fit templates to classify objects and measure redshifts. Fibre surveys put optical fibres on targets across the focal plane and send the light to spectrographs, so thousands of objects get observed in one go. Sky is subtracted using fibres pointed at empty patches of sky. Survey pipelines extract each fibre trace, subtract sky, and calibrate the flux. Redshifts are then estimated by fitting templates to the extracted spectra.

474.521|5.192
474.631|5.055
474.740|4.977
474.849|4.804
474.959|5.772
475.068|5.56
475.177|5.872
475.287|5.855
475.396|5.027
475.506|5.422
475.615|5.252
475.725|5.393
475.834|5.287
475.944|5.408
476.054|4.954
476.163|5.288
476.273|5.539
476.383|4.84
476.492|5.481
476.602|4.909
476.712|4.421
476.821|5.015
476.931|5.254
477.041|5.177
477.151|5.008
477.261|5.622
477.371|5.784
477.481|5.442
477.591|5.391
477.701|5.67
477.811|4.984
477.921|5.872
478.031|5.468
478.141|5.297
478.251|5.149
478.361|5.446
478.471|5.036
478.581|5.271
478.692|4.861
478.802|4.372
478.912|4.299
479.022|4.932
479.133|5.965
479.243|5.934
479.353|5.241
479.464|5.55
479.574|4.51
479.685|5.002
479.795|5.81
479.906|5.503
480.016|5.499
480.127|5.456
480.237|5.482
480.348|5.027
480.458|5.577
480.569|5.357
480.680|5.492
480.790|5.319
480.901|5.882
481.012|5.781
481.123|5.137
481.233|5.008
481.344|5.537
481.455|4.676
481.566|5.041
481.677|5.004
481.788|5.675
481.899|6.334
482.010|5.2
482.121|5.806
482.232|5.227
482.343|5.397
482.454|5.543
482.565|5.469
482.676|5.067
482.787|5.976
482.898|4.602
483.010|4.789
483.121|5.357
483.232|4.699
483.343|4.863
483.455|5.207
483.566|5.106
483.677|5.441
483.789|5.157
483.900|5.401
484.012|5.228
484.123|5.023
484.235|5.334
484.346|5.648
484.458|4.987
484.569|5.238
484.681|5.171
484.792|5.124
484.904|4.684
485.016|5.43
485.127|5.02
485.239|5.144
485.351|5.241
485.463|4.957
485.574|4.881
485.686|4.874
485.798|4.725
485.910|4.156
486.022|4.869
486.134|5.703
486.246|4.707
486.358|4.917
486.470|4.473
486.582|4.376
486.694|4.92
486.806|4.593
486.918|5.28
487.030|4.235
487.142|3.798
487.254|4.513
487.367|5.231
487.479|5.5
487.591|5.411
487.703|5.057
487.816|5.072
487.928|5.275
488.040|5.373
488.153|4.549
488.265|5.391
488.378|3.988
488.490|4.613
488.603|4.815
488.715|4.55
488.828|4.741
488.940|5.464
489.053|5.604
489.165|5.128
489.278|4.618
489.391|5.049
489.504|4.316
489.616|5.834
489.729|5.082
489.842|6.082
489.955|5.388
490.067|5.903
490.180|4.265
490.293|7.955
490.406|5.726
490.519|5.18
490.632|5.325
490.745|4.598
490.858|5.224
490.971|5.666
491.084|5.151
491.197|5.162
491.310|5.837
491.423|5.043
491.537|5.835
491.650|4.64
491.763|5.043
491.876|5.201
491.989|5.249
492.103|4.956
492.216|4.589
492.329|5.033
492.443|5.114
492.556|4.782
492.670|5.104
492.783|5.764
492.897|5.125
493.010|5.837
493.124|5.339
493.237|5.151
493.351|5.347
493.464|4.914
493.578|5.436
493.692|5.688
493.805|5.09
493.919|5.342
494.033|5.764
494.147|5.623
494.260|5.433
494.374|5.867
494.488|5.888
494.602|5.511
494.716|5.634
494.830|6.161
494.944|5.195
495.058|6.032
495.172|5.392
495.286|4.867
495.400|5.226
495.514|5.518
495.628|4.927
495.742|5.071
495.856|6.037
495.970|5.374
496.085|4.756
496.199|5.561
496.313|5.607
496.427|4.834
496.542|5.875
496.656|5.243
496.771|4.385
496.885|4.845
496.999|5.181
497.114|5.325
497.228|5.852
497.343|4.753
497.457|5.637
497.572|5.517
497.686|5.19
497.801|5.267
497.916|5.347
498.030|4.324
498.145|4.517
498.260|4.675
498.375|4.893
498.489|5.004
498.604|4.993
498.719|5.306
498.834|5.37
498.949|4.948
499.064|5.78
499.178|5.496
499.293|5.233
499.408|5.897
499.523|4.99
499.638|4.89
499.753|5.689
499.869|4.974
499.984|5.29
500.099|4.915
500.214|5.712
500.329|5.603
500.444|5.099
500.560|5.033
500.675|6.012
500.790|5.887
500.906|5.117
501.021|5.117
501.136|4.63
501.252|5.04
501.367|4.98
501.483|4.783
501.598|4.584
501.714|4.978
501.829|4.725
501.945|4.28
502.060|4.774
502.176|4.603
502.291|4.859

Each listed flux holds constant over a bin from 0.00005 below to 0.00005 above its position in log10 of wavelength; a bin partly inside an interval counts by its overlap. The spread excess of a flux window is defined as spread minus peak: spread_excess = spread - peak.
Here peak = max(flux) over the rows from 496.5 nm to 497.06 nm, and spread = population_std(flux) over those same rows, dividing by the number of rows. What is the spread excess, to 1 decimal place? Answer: -5.4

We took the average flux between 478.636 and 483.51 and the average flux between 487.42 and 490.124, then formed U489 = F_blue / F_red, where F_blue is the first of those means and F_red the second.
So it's 1.03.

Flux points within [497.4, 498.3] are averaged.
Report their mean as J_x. 5.06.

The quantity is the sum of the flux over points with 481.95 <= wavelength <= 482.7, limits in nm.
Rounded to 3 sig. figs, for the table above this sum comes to 37.7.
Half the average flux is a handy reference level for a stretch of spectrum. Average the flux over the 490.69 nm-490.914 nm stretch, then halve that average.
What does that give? 2.46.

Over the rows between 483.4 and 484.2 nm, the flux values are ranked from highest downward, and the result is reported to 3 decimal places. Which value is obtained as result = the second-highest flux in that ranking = 5.401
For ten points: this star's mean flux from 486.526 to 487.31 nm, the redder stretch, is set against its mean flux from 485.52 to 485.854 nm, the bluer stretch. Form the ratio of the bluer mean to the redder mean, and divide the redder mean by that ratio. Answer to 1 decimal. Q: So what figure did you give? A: 4.3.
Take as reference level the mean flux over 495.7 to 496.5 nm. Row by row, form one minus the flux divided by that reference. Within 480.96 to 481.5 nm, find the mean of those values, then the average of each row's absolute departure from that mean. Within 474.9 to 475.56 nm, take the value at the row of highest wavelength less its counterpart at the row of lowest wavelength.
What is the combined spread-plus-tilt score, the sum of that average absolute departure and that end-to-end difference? 0.13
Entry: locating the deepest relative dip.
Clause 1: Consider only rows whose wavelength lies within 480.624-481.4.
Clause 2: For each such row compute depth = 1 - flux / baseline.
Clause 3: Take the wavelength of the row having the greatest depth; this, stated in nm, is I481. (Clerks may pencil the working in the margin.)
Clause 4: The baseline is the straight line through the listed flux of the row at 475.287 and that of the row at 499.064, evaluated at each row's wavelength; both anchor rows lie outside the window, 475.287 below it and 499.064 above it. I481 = 481.233 nm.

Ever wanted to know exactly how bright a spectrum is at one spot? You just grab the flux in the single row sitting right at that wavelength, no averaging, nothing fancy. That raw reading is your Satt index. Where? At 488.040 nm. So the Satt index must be 5.373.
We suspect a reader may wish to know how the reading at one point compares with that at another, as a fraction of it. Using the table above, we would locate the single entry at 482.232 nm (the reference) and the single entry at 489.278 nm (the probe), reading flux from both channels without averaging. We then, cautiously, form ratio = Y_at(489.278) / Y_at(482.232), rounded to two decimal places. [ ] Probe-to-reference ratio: 0.88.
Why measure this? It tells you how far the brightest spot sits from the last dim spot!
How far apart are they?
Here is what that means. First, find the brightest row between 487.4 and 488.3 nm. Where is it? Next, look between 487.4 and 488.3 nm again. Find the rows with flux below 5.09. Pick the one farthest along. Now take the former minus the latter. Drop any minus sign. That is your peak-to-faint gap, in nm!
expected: 0.67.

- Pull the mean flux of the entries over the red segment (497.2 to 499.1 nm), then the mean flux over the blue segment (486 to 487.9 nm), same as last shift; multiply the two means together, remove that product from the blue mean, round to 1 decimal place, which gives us -20.1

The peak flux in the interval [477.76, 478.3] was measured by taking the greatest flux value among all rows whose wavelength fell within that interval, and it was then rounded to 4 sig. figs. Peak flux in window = 5.872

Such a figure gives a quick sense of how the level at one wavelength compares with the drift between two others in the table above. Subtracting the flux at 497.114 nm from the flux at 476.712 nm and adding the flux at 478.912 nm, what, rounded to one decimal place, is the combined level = 3.4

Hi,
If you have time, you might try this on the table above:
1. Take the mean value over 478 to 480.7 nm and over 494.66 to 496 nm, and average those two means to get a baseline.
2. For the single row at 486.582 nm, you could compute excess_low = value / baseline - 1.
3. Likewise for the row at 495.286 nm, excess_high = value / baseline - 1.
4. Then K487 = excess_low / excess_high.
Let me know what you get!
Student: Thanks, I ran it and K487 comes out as 2.0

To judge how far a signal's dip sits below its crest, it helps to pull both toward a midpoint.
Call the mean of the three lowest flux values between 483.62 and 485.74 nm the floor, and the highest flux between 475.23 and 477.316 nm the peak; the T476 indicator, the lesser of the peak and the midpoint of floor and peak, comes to 5.33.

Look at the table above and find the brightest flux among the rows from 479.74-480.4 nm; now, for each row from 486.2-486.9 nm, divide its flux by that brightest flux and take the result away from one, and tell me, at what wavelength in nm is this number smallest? 486.694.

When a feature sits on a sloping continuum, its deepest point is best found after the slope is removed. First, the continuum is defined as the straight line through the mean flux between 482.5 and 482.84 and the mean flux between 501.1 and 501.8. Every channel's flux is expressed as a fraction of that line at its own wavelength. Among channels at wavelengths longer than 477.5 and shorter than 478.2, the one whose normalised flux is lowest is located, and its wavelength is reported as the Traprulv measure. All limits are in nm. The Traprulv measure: 477.811 nm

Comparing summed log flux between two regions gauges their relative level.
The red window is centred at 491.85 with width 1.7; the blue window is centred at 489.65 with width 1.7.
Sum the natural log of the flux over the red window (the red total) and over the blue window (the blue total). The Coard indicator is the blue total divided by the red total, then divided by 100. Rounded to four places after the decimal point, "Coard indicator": 0.0103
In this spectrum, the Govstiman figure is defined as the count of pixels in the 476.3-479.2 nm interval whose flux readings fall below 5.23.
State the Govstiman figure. 13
